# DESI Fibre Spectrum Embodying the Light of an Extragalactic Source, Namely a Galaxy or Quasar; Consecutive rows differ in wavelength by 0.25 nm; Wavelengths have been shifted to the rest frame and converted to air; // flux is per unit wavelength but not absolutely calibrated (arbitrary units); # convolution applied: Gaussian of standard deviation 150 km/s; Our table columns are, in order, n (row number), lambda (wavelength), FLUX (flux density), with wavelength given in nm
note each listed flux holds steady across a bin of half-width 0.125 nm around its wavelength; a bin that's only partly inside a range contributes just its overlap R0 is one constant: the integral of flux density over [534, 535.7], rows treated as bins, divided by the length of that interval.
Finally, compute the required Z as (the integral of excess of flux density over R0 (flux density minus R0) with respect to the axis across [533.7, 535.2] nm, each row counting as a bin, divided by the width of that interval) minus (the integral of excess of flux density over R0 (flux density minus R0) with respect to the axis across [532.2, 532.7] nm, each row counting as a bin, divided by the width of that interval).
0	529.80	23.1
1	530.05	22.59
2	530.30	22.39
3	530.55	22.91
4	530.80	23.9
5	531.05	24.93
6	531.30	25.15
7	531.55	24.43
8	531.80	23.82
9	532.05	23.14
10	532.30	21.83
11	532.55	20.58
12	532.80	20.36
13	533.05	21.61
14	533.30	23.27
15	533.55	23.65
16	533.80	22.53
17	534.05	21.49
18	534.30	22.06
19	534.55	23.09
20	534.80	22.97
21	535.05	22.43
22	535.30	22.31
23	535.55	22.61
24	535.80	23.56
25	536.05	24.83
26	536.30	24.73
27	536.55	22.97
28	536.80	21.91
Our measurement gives 1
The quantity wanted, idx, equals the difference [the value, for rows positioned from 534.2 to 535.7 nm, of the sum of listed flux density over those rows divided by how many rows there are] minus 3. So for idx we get 19.6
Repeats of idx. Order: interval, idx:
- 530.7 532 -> 21.4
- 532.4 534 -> 19.0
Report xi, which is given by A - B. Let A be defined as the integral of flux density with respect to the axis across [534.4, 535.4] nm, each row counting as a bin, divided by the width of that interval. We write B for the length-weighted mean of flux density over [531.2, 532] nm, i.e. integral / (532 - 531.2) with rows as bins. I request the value -1.6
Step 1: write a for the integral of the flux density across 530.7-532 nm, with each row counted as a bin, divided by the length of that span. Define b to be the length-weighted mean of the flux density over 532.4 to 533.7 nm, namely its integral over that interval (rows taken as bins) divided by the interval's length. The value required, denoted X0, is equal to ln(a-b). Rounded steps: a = 24.4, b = 21.9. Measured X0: 0.9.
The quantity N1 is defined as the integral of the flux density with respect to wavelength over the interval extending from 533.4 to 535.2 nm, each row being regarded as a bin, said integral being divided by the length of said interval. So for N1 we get 22.6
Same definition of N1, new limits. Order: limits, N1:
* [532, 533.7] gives 22.0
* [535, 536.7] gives 23.4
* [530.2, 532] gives 23.9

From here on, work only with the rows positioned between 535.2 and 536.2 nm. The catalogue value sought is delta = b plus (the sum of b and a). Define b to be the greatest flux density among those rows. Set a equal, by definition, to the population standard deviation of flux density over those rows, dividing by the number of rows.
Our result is 50.6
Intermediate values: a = 1.0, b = 24.83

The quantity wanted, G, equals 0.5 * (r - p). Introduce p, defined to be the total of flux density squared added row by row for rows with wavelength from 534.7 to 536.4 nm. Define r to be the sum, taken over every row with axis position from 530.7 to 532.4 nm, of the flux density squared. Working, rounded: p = 3823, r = 4001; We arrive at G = 89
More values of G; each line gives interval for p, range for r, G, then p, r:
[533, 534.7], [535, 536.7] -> 133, 3557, 3823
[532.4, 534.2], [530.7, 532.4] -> 313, 3375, 4001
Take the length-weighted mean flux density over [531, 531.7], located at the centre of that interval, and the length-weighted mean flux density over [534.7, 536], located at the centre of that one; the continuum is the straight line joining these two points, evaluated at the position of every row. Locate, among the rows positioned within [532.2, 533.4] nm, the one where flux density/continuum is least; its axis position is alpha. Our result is 532.80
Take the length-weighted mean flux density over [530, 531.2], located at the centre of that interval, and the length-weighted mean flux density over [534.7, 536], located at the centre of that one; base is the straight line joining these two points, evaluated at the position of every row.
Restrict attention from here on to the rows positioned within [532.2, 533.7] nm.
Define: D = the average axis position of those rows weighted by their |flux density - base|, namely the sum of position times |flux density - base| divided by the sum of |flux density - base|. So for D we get 532.75 nm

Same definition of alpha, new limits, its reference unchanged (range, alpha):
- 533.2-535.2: 534.05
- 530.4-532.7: 532.55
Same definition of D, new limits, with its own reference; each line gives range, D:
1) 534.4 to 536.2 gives 535.71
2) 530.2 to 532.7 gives 531.59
